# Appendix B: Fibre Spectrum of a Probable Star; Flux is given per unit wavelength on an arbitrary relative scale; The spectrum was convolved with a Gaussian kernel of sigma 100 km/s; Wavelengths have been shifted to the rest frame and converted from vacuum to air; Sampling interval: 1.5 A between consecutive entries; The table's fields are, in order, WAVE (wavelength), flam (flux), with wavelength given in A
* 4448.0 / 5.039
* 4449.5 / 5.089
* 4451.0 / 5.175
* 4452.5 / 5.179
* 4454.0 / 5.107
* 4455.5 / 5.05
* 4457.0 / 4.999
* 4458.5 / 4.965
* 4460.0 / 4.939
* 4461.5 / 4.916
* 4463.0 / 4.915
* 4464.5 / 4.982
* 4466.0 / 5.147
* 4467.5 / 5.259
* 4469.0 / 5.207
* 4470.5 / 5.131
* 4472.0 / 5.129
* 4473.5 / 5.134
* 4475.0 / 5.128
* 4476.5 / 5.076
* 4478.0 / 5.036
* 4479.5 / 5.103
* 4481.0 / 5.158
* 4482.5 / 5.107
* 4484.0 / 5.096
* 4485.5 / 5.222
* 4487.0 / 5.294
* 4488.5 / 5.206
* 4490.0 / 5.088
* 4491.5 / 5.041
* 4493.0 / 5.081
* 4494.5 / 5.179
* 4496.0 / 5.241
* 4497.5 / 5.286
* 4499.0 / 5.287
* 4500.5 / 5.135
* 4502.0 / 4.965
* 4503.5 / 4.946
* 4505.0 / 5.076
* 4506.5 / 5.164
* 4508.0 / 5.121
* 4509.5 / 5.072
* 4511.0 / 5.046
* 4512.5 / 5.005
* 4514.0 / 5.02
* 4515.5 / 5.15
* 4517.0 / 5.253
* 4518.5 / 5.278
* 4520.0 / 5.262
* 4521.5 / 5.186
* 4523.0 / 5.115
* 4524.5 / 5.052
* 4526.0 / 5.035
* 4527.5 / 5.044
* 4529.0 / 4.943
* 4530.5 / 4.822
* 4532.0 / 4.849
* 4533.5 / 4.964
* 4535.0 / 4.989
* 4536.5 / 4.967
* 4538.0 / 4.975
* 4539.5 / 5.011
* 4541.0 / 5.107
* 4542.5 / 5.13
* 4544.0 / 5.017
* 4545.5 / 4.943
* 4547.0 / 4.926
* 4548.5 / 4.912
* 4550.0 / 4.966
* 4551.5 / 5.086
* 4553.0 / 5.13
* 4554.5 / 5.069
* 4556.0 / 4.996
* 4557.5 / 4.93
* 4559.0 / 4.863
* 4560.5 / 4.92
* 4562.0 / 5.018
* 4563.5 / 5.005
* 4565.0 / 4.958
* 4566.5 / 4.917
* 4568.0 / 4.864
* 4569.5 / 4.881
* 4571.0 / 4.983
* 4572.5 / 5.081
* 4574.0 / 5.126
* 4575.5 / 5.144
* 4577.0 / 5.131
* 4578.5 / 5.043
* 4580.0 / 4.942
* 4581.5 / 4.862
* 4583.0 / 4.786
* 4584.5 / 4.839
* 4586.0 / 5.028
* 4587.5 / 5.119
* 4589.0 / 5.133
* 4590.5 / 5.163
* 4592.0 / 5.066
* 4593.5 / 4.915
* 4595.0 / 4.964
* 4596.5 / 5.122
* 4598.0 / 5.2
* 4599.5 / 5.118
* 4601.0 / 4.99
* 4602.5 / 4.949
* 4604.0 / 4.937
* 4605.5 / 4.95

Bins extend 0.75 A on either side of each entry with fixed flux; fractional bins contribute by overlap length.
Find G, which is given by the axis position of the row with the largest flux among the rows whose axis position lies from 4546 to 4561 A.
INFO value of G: 4553.0 A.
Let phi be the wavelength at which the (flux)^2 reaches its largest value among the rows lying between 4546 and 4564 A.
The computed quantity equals 4553.0 A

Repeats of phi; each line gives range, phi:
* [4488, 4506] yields 4499.0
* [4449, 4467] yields 4452.5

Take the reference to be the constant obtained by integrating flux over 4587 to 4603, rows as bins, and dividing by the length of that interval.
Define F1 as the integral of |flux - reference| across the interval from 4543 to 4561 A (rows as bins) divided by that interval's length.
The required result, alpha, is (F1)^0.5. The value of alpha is 0.32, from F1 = 0.101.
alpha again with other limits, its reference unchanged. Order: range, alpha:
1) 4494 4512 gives 0.31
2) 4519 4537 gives 0.33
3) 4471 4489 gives 0.28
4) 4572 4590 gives 0.32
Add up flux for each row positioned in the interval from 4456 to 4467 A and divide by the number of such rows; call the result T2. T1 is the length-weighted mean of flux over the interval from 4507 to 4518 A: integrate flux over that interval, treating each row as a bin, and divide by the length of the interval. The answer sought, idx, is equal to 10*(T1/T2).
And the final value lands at 10.2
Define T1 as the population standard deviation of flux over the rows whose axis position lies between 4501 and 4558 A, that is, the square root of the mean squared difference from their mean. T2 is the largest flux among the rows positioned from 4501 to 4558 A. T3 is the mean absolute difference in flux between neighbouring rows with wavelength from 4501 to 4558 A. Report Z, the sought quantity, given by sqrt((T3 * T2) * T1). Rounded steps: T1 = 0.106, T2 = 5.278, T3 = 0.058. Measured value 0.179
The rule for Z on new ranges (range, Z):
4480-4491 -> 0.171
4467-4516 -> 0.170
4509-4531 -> 0.193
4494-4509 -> 0.217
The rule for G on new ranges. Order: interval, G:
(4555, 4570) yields 4562.0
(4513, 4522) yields 4518.5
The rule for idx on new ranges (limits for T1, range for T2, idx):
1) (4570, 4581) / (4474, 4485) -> 9.9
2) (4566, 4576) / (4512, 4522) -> 9.7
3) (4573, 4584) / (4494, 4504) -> 9.7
